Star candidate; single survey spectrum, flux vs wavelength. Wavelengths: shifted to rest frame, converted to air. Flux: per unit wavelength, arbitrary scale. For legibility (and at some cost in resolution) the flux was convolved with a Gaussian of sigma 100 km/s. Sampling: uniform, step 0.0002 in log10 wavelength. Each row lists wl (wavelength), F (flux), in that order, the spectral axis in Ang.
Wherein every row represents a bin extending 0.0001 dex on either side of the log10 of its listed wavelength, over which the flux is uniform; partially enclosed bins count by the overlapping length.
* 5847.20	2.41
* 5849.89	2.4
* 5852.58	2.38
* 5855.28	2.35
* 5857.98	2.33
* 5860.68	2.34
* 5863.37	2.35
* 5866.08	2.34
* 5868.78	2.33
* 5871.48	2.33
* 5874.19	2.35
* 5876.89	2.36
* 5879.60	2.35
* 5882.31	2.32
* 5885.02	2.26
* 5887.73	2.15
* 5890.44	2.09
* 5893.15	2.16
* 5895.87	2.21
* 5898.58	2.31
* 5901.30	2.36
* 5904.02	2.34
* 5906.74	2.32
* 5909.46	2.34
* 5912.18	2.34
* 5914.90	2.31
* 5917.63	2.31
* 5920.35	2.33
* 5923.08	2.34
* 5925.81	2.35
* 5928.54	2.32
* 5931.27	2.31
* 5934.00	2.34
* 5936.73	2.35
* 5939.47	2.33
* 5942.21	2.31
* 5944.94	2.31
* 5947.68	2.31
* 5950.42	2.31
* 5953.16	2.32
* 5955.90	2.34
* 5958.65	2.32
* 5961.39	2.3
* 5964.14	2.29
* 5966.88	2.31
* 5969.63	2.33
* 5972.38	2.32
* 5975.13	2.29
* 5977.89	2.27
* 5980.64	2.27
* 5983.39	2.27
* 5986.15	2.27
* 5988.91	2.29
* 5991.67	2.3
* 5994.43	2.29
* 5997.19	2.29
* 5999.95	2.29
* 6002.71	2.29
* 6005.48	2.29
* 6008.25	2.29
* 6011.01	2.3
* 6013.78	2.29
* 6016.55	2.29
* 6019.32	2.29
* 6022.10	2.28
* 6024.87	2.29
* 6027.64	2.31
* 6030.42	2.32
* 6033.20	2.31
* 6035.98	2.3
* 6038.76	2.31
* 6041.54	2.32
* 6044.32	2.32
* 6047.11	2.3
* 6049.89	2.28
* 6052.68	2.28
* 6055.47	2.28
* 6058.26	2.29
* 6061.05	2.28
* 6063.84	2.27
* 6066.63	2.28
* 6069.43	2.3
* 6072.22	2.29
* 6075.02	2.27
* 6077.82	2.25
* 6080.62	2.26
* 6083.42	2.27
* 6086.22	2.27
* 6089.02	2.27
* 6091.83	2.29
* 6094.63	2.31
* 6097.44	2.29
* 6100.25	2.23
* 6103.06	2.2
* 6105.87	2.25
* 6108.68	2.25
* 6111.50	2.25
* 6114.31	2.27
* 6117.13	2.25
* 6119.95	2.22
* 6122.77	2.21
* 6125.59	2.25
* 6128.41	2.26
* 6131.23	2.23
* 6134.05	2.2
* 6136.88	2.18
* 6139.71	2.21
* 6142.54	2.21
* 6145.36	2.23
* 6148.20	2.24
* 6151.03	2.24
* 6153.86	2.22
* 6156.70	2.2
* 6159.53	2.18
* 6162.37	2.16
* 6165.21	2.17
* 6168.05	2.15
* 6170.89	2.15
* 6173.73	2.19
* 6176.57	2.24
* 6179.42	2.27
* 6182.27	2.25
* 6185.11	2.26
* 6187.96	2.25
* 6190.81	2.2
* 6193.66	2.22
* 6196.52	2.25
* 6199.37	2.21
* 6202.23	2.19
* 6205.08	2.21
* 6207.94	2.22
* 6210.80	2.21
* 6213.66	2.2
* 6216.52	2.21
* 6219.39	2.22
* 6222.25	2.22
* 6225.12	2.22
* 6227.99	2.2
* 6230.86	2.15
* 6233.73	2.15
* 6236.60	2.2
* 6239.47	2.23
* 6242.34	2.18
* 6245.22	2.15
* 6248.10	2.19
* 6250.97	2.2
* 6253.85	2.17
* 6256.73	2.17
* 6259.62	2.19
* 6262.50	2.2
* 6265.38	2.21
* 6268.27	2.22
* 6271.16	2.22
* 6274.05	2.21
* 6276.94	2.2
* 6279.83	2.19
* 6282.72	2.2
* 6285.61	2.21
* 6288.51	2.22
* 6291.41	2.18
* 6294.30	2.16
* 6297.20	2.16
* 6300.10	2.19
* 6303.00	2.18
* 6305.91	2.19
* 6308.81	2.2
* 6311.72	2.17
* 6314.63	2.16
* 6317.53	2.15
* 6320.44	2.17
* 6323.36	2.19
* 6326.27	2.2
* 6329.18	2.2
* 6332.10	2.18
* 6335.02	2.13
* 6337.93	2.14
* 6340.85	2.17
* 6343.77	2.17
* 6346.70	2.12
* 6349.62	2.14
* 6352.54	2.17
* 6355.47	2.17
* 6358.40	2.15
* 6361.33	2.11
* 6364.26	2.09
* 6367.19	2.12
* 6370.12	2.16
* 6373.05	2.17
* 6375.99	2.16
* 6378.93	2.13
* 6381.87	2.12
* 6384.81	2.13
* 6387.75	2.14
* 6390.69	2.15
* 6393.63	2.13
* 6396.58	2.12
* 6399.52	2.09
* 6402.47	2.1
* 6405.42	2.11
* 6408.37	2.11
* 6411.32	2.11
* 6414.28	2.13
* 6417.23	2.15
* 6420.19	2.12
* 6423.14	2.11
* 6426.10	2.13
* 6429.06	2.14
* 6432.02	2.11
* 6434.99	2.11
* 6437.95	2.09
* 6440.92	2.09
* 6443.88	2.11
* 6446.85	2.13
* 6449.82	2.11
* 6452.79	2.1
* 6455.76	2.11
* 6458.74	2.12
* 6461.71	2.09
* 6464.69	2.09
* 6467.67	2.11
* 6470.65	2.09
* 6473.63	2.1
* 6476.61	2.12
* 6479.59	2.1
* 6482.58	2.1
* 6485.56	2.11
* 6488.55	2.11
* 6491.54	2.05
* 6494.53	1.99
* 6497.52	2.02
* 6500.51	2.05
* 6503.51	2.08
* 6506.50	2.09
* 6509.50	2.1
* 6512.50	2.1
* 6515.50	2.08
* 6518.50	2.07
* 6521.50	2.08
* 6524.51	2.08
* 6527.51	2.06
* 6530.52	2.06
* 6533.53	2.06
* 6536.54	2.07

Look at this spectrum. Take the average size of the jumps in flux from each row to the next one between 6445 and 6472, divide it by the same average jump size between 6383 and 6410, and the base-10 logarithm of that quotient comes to 0.1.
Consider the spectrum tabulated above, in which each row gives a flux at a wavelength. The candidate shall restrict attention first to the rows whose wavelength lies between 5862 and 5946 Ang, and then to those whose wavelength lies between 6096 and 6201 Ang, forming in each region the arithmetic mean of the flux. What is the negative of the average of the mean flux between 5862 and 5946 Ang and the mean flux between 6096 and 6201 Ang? -2.26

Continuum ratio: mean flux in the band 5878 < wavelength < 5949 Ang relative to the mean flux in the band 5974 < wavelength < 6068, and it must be 1.00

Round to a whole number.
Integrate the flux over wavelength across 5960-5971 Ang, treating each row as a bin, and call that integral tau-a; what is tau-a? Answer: 25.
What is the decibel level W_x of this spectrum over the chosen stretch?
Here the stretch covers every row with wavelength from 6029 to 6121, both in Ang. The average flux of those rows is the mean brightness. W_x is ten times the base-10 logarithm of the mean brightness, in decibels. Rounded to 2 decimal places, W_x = 3.57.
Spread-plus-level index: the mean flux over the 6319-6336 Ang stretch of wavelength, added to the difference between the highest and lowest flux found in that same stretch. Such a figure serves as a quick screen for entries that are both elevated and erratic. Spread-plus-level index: 2.25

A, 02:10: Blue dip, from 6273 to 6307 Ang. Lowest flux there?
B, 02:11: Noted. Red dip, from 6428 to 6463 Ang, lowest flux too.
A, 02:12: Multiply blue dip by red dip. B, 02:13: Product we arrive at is 4.5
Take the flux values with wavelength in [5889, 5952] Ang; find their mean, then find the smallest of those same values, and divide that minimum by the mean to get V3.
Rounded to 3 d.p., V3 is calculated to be 0.907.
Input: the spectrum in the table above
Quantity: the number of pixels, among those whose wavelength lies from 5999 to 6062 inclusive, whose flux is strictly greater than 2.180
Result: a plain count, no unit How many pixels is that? 23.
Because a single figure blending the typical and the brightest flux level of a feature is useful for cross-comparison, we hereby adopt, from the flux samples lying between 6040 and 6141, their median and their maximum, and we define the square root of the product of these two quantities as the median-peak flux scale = 2.29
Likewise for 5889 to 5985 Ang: 2.33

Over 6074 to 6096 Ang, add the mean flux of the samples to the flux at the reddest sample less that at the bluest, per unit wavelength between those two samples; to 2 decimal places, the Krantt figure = 2.28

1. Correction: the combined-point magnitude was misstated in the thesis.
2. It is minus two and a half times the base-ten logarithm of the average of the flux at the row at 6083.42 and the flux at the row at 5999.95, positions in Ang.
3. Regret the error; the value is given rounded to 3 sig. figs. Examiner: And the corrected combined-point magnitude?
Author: -0.895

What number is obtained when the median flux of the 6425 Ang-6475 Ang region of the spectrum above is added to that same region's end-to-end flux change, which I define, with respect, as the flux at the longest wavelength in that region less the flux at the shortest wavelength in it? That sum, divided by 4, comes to 0.520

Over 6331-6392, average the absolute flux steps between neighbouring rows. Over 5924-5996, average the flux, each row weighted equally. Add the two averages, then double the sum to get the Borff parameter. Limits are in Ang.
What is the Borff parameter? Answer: 4.66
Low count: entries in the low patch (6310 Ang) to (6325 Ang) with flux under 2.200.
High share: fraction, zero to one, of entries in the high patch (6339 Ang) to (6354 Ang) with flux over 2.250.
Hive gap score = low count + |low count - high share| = 10.0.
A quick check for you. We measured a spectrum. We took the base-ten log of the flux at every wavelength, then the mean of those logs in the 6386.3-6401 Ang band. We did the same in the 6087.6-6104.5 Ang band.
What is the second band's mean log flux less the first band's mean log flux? 0.027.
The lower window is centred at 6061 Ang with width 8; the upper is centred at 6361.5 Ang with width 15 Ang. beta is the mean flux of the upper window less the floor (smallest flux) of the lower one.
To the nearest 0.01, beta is -0.14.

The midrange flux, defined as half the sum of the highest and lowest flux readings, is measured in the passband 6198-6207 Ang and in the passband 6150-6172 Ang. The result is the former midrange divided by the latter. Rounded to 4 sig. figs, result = 1.002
